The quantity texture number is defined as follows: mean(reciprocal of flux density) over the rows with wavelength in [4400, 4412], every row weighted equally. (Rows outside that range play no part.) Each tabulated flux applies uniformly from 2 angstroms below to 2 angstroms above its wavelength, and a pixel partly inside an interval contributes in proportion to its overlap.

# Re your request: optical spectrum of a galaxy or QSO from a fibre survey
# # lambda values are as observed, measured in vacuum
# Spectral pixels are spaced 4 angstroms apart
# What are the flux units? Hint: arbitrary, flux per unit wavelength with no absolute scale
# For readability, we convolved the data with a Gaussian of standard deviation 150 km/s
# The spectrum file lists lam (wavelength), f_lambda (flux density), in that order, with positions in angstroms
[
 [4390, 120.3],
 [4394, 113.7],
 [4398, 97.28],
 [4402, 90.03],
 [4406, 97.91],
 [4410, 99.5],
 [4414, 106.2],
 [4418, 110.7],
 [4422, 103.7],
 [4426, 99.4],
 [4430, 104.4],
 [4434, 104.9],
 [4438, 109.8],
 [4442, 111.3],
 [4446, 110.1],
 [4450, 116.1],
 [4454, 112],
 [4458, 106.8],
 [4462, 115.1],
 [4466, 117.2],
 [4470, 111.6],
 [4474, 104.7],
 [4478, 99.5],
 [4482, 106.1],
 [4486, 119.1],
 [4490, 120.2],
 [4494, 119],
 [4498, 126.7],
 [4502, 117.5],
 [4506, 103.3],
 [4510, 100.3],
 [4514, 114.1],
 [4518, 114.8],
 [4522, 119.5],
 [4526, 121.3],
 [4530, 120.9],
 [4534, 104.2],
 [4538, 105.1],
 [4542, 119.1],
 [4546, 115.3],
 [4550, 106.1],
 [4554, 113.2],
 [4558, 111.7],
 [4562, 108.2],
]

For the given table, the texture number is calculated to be 0.0105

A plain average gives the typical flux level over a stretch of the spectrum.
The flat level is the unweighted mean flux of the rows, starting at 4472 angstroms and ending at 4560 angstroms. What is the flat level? 113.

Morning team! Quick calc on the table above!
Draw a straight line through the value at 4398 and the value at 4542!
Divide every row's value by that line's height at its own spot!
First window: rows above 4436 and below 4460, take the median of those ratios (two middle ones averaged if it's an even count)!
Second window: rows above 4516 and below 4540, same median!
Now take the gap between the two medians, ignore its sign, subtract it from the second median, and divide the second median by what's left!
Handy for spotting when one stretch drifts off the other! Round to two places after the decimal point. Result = 1.05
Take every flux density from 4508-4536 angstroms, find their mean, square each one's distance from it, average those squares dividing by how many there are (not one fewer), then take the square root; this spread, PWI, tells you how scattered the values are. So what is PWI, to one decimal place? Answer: 7.7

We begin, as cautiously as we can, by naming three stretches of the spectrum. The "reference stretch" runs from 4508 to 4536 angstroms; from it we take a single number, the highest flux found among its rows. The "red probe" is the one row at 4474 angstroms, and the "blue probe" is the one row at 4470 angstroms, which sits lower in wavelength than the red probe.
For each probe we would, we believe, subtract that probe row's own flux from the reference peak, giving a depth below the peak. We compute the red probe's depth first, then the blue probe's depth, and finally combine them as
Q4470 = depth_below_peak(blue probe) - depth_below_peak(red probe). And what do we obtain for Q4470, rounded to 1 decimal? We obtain -6.9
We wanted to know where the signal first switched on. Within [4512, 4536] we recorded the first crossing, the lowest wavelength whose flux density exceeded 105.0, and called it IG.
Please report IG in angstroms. 4514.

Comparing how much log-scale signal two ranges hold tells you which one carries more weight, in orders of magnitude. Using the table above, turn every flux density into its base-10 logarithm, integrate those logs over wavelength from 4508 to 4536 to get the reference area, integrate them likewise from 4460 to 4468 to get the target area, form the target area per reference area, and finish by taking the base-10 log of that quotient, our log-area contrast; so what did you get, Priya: -0.54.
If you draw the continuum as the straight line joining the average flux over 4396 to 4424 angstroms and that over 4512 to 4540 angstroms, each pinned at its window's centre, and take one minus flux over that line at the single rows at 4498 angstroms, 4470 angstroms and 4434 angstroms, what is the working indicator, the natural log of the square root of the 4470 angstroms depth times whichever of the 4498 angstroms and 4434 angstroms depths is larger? -3.84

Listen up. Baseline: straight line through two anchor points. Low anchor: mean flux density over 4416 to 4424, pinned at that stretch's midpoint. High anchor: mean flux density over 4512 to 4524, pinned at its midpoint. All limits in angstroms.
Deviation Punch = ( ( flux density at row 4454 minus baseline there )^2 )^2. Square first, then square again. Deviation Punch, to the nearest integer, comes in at 8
